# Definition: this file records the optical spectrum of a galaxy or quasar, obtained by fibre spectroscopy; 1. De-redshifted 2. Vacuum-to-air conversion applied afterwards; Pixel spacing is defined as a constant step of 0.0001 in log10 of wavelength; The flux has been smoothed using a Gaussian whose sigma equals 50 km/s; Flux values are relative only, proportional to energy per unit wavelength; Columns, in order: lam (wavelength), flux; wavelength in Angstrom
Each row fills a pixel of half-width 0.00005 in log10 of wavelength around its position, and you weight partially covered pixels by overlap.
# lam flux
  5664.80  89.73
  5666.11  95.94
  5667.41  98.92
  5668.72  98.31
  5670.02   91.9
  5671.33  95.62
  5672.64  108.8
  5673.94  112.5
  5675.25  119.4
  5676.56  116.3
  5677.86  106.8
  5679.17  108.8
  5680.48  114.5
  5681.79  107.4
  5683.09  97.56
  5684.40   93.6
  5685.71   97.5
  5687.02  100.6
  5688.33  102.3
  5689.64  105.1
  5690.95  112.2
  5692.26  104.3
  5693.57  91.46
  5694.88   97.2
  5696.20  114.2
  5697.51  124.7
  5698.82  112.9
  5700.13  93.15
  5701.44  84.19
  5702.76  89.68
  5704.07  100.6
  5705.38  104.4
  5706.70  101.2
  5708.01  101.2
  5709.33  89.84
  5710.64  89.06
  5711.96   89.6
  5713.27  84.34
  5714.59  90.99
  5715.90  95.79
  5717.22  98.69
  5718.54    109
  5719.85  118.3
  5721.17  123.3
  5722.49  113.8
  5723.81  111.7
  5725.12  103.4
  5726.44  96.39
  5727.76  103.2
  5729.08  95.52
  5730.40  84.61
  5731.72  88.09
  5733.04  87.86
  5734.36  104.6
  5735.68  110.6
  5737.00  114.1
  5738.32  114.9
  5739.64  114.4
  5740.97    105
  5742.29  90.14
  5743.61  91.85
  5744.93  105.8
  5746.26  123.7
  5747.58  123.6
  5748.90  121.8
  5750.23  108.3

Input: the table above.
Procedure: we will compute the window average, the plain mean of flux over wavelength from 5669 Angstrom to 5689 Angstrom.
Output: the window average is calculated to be 105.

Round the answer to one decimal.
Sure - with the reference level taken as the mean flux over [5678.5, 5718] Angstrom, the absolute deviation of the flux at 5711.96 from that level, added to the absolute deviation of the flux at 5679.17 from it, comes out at 19.2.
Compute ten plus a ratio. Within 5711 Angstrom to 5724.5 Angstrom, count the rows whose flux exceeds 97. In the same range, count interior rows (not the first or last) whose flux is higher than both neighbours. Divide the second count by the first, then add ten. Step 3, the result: 10.17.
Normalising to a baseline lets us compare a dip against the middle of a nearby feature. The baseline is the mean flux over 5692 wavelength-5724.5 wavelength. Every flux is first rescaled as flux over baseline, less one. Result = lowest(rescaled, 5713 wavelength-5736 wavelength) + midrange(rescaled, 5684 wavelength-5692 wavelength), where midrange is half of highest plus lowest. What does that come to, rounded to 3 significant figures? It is -0.152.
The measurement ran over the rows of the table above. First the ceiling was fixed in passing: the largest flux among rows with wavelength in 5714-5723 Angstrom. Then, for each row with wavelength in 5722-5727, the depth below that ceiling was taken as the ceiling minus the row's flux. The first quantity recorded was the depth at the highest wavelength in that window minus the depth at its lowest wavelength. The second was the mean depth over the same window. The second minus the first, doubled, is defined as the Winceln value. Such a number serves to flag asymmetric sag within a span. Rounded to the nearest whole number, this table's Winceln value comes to -1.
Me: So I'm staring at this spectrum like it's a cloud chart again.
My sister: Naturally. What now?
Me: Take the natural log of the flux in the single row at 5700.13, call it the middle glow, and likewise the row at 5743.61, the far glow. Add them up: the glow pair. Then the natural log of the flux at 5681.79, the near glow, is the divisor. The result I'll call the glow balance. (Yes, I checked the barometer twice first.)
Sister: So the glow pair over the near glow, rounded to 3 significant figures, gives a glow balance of 1.94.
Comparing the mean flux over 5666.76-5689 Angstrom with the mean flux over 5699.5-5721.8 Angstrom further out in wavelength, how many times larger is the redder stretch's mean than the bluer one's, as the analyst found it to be 0.94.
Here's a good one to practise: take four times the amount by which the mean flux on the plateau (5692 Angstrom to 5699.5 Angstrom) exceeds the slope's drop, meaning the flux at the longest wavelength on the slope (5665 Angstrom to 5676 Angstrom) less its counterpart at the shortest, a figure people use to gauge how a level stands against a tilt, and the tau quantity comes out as 336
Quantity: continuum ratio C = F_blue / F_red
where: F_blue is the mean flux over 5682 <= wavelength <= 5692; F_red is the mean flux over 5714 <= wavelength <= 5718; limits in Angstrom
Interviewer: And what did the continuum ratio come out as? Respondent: 1.06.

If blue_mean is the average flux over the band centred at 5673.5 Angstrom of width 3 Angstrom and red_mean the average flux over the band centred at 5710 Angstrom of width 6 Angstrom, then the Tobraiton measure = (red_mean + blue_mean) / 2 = 102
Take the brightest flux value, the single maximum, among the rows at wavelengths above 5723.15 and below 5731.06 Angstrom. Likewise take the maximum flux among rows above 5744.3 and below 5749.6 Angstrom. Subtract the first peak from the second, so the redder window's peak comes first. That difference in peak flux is 12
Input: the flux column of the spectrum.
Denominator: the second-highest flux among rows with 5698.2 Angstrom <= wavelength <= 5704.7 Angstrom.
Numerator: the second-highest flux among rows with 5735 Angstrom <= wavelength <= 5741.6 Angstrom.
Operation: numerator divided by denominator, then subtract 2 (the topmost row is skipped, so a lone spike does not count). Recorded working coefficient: -0.86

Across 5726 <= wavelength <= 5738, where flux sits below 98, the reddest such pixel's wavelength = 5733.04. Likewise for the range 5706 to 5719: 5715.90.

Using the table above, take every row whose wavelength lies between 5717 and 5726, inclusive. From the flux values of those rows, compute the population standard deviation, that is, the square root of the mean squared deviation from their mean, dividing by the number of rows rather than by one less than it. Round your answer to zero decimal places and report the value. 8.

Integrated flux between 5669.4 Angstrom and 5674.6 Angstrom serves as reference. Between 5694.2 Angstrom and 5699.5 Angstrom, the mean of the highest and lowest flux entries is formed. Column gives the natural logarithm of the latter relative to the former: -1.57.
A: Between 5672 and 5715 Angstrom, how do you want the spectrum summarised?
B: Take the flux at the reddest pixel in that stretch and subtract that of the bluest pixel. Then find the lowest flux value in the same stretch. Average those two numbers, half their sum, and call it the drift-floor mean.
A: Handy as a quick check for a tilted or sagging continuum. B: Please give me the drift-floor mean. 33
